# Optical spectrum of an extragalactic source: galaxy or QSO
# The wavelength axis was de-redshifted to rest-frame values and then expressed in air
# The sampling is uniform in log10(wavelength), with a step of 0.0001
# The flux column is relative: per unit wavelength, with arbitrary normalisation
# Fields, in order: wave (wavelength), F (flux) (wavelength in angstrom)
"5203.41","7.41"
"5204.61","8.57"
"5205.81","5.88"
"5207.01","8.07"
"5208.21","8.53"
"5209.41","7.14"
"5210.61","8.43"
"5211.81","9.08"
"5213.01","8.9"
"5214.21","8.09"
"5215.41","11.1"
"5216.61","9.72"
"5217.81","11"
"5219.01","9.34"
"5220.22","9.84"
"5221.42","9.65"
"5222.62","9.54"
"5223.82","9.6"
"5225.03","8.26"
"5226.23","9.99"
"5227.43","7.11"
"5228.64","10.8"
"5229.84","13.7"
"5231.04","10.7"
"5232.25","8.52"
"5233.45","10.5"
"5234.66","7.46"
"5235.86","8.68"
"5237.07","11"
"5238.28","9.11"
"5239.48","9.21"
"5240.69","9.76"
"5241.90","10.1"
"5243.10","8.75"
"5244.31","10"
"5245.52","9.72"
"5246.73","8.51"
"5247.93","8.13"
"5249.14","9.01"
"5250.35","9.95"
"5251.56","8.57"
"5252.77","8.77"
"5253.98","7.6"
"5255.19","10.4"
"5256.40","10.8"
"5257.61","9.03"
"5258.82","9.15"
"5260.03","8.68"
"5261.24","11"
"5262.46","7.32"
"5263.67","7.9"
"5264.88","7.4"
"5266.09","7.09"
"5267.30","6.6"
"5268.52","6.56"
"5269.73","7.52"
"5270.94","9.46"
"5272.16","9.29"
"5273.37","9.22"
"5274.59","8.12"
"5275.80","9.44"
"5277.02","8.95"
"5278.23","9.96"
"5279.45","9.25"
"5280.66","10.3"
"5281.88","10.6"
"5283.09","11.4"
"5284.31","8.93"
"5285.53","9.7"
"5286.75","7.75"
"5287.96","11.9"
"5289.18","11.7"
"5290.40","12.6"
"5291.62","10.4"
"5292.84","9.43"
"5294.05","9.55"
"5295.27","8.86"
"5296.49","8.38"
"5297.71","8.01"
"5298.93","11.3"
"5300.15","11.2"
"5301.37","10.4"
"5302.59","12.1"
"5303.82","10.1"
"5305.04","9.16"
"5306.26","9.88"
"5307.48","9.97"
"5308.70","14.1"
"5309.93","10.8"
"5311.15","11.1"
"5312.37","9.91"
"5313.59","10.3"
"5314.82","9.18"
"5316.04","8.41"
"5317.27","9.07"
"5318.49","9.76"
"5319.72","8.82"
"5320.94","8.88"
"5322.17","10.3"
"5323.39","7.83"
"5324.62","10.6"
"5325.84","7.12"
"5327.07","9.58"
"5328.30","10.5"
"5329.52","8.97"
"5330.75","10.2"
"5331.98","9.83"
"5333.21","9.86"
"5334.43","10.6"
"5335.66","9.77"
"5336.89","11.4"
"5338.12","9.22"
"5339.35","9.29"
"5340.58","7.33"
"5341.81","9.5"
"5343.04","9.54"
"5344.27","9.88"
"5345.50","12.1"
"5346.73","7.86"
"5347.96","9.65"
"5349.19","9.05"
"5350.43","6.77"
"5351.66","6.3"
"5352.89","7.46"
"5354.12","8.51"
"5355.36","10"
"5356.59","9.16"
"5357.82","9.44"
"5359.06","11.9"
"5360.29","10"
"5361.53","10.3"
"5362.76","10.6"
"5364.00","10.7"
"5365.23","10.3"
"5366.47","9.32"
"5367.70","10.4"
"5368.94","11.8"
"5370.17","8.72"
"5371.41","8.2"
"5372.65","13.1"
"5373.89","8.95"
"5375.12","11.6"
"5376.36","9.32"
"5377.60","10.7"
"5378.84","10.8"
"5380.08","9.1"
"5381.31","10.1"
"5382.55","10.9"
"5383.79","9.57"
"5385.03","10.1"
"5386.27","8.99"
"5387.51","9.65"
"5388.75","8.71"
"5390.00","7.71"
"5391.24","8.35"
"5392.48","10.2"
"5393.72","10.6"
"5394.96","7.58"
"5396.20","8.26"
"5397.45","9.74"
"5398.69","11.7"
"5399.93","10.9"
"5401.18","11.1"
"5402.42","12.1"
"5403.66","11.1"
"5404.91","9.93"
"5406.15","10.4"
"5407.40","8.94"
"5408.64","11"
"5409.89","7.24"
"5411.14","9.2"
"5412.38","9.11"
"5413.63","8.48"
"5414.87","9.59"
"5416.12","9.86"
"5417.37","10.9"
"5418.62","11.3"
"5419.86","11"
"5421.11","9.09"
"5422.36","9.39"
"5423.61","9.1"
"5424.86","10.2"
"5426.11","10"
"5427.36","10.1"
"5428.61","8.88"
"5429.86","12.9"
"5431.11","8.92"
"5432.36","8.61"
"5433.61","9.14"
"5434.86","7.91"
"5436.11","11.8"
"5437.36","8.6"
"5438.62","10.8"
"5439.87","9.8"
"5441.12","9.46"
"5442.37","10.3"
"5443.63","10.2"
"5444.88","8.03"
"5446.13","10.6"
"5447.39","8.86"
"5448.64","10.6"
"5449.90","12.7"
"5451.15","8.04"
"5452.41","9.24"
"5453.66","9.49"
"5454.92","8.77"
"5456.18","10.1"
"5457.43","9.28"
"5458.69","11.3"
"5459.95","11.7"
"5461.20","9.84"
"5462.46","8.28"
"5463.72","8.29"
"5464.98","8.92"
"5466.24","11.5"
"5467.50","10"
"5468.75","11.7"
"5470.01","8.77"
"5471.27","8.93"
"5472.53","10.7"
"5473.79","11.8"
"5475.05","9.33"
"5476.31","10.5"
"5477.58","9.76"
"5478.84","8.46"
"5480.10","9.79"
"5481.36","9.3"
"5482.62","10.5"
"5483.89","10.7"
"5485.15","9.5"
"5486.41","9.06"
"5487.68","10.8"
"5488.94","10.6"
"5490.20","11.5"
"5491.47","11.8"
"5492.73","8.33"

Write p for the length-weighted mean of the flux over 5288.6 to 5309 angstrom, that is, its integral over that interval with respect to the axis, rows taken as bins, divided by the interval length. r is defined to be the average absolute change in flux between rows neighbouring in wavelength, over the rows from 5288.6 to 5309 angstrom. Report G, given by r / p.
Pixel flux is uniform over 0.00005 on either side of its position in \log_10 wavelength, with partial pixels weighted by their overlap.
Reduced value 0.12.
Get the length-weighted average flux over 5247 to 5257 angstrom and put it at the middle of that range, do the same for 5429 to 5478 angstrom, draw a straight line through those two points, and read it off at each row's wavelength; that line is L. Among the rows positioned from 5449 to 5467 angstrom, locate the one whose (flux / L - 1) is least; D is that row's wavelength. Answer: 5451.15 angstrom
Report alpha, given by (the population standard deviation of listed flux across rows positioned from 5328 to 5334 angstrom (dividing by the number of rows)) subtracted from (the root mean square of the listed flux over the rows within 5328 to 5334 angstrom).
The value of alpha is 9.4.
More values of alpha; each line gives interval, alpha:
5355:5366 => 9.5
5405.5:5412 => 8.1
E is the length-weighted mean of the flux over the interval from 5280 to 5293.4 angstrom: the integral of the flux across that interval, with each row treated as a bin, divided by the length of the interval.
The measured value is 10.4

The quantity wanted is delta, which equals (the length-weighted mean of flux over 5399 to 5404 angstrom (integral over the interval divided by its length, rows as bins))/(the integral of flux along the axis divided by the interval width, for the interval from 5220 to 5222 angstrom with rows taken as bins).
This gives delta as 1.2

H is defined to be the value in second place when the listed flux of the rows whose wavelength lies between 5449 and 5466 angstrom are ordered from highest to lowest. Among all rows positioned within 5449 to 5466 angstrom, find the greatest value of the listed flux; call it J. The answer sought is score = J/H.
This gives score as 1.09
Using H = 11.7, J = 12.7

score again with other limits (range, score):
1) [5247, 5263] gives 1.02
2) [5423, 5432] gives 1.26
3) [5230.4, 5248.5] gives 1.03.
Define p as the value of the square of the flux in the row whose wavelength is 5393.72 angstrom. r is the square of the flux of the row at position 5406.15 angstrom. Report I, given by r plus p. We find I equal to 221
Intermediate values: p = 112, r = 108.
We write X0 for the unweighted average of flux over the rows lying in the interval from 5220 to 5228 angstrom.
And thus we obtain 9.1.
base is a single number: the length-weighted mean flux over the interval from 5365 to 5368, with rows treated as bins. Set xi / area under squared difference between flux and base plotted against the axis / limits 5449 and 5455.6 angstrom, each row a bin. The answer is 16.8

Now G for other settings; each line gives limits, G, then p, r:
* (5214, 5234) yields 0.18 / 9.9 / 1.7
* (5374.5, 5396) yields 0.12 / 9.6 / 1.2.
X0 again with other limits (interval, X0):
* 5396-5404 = 10.7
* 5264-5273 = 7.7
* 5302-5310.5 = 10.9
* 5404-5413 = 9.4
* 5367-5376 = 10.4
